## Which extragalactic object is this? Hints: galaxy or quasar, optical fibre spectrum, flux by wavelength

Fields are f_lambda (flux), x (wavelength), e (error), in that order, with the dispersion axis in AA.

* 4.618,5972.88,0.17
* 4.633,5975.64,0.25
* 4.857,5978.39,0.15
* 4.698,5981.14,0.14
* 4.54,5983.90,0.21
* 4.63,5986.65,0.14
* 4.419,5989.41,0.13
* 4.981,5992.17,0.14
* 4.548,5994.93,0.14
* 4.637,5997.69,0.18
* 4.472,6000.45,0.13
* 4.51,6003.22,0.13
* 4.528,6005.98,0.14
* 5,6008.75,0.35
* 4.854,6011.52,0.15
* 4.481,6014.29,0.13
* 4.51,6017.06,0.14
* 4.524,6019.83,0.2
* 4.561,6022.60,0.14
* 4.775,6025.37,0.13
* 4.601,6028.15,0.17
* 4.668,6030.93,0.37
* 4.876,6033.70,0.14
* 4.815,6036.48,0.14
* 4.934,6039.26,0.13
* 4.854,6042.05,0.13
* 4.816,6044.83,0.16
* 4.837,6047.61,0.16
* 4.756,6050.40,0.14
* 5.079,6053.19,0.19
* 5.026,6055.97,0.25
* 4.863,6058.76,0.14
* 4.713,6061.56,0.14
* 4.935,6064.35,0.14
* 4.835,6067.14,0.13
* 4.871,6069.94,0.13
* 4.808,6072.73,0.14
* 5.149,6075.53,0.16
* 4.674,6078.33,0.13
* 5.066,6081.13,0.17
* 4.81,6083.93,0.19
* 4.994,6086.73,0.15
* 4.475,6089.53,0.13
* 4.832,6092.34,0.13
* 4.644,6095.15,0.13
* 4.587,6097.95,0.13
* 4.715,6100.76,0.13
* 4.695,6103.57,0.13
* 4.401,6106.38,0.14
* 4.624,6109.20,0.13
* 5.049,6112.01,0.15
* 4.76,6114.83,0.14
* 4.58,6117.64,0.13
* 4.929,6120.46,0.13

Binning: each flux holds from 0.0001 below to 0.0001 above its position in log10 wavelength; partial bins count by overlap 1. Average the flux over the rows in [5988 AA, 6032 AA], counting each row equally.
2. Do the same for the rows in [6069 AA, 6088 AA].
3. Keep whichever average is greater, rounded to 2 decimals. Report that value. 4.91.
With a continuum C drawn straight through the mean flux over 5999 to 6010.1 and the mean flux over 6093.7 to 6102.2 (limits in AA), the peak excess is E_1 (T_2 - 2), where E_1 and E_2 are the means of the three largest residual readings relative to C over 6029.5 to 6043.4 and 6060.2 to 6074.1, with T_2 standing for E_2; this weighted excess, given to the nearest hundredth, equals -0.45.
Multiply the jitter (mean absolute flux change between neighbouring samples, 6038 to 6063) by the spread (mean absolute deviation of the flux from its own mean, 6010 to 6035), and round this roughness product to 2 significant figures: 0.014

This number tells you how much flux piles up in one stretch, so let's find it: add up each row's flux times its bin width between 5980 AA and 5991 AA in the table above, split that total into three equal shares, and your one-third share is 16.8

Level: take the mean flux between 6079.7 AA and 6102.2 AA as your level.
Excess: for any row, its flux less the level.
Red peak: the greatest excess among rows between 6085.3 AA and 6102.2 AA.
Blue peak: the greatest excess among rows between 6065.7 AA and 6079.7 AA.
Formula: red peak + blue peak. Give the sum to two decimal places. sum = 0.61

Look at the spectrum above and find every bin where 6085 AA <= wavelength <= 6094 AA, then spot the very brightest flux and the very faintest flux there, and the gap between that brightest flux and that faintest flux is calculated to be 0.52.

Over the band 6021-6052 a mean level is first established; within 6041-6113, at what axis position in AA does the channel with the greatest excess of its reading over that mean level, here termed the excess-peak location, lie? 6075.53 AA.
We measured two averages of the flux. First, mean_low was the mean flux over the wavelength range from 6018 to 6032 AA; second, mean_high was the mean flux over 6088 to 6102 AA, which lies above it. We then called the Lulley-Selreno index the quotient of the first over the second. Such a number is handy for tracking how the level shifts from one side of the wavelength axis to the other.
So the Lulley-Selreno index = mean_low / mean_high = 0.99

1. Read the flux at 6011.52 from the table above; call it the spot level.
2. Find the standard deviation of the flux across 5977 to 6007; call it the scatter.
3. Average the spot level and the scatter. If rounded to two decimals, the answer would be 2.51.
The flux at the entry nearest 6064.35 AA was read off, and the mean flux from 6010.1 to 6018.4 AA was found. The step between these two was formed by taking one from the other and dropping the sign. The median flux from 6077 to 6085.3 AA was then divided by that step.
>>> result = 15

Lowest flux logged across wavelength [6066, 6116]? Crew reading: 4.401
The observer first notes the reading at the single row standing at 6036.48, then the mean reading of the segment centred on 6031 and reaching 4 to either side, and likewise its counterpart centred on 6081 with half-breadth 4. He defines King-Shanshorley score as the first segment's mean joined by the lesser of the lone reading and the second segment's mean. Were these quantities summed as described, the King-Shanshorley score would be 9.53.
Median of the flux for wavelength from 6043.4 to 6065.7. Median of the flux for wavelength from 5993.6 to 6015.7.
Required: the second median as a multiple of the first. 0.936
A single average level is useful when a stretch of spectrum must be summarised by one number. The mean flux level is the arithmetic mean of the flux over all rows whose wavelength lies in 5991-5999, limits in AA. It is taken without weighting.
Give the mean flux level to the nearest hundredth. 4.72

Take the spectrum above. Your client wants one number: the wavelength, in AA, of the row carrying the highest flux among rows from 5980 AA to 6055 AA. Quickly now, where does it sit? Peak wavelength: 6053.19 AA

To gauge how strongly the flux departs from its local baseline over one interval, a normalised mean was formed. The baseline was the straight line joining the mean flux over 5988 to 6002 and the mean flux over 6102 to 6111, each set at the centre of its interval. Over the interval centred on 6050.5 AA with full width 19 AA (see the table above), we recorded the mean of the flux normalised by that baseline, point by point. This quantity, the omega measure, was 1.06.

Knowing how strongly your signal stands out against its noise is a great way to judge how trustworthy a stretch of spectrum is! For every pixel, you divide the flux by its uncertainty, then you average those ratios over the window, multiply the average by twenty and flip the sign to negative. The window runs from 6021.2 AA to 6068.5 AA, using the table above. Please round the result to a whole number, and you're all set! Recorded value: -630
